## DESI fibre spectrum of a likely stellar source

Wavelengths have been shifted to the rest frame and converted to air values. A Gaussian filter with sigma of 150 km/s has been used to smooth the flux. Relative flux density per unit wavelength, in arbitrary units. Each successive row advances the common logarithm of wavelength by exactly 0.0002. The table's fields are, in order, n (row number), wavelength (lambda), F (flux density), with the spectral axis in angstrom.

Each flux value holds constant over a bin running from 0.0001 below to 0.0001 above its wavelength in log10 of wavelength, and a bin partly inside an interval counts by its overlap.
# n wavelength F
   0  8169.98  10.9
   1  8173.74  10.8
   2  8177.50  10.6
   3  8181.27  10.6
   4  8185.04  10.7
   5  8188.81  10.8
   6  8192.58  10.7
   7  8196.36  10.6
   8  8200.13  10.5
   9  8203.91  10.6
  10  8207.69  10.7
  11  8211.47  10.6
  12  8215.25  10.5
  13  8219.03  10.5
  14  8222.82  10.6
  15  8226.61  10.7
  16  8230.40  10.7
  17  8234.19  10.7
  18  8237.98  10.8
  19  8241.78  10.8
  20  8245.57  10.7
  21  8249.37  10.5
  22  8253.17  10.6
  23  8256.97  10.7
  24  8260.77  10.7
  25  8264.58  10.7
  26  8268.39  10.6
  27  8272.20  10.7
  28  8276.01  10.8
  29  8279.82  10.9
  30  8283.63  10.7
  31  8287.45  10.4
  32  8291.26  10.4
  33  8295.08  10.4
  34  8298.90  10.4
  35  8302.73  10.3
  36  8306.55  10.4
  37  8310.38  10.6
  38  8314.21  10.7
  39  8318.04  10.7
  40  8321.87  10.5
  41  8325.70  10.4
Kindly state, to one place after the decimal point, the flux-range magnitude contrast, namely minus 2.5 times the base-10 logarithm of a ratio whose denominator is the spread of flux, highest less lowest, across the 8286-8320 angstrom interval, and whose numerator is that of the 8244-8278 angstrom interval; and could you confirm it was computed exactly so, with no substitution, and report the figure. 0.3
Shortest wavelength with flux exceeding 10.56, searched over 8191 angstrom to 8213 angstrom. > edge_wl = 8192.58 angstrom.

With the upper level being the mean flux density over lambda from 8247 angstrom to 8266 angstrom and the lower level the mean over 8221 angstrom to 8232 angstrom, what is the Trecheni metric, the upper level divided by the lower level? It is 1.00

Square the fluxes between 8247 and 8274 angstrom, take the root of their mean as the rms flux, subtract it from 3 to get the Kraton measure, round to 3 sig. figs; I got -7.64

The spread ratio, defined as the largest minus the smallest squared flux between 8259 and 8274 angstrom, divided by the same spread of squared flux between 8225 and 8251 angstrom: 0.33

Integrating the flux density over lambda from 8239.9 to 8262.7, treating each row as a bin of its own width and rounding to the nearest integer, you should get 243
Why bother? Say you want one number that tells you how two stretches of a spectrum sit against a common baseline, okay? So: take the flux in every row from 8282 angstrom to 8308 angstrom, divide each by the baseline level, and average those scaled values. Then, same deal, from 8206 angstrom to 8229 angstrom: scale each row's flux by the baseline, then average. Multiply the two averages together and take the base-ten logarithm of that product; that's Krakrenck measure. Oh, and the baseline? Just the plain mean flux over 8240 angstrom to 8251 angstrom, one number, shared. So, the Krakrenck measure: -0.013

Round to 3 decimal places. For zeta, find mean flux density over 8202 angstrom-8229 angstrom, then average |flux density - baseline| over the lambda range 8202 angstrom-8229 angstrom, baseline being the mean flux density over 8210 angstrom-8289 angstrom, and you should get 0.084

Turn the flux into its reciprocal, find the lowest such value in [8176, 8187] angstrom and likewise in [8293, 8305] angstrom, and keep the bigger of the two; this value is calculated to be 0.0962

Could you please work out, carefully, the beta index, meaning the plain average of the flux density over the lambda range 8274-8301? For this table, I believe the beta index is 10.6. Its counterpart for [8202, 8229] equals 10.6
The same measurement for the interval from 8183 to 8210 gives 10.7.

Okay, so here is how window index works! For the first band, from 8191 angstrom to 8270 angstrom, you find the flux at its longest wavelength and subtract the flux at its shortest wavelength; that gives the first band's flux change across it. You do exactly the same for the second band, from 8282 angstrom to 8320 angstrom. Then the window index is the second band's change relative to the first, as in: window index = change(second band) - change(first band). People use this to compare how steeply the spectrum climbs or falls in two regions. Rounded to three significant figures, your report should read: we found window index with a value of 0.100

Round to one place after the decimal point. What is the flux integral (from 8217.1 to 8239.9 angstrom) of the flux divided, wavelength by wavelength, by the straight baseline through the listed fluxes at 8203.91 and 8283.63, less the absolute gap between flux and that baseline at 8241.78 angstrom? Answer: 22.7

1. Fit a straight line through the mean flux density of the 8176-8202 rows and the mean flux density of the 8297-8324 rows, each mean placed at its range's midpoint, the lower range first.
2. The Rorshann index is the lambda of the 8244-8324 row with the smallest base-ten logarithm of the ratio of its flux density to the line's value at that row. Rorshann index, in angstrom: 8302.73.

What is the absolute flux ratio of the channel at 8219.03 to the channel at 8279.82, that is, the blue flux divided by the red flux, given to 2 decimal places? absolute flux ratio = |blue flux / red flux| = 0.96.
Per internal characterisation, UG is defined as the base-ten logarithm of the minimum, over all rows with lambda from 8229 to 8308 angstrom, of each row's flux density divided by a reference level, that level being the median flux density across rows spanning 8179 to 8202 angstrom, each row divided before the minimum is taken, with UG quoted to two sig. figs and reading -0.015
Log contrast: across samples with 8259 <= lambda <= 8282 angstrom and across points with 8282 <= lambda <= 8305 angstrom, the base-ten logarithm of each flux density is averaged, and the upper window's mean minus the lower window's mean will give -0.012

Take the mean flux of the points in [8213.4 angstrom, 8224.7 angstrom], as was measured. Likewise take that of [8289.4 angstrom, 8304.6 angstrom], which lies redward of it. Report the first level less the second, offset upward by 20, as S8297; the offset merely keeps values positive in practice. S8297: 20.16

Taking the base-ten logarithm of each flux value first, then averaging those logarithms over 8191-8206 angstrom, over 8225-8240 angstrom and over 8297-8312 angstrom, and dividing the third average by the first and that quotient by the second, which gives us 0.964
